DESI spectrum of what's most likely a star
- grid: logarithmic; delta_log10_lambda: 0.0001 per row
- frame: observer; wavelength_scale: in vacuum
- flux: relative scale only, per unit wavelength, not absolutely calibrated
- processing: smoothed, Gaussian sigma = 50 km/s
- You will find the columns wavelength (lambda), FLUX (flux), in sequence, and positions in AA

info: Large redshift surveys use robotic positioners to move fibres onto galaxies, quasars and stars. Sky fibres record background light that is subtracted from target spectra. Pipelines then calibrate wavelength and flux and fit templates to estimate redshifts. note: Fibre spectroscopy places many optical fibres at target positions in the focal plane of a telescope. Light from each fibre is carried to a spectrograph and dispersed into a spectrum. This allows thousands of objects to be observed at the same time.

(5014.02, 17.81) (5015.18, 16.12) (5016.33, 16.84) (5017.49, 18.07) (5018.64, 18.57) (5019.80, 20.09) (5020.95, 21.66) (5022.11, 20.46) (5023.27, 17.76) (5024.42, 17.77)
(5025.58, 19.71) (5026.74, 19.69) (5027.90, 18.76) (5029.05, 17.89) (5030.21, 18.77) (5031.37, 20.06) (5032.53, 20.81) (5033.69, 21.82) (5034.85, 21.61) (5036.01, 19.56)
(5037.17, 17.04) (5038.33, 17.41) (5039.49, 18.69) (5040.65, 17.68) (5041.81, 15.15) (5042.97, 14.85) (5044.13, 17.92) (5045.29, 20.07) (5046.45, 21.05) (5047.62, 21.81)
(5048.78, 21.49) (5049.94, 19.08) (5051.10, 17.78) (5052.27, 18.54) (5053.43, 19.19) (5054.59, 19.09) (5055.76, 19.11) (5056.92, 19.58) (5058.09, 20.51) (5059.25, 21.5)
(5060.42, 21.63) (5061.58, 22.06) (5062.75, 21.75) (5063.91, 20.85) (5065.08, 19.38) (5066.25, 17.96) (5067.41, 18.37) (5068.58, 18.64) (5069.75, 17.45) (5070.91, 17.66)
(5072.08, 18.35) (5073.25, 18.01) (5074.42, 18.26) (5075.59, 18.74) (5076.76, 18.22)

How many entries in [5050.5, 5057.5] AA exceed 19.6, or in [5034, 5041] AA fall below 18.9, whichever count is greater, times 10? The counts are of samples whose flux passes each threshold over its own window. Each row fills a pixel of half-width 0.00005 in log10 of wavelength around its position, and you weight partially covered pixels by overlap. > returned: 40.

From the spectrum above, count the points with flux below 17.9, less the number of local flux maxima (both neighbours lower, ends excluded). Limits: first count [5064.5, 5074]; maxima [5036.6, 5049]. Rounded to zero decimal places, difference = 0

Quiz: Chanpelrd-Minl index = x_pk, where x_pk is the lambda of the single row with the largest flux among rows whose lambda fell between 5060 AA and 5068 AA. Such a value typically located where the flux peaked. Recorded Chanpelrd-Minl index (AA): 5061.58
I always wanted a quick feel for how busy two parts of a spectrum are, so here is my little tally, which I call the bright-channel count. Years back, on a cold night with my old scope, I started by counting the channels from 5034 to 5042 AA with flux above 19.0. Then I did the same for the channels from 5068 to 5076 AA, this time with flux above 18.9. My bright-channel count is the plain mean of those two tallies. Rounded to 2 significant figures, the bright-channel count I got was 1.0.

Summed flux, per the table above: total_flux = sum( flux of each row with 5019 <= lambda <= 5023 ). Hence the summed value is 62.2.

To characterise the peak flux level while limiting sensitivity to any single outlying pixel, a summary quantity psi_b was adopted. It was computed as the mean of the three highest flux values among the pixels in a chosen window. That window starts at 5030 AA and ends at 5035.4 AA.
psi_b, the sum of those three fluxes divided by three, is 21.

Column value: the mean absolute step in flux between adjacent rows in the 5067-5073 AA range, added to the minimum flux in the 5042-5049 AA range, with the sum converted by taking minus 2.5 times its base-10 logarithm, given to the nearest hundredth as -2.97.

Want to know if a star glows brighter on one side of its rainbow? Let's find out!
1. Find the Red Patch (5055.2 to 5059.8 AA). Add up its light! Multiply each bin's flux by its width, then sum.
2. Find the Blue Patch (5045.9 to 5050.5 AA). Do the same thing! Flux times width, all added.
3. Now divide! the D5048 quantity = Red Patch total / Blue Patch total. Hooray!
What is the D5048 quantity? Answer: 0.97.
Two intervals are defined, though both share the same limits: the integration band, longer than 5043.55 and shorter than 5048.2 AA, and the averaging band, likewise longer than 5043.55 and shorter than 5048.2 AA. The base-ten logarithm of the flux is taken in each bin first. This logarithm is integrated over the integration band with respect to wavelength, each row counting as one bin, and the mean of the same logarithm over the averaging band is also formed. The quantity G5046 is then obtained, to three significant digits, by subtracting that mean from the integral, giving 4.76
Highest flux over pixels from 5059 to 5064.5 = 22.06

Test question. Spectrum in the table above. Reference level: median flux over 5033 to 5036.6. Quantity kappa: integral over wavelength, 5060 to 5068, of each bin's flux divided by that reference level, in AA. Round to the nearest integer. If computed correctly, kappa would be 8 AA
